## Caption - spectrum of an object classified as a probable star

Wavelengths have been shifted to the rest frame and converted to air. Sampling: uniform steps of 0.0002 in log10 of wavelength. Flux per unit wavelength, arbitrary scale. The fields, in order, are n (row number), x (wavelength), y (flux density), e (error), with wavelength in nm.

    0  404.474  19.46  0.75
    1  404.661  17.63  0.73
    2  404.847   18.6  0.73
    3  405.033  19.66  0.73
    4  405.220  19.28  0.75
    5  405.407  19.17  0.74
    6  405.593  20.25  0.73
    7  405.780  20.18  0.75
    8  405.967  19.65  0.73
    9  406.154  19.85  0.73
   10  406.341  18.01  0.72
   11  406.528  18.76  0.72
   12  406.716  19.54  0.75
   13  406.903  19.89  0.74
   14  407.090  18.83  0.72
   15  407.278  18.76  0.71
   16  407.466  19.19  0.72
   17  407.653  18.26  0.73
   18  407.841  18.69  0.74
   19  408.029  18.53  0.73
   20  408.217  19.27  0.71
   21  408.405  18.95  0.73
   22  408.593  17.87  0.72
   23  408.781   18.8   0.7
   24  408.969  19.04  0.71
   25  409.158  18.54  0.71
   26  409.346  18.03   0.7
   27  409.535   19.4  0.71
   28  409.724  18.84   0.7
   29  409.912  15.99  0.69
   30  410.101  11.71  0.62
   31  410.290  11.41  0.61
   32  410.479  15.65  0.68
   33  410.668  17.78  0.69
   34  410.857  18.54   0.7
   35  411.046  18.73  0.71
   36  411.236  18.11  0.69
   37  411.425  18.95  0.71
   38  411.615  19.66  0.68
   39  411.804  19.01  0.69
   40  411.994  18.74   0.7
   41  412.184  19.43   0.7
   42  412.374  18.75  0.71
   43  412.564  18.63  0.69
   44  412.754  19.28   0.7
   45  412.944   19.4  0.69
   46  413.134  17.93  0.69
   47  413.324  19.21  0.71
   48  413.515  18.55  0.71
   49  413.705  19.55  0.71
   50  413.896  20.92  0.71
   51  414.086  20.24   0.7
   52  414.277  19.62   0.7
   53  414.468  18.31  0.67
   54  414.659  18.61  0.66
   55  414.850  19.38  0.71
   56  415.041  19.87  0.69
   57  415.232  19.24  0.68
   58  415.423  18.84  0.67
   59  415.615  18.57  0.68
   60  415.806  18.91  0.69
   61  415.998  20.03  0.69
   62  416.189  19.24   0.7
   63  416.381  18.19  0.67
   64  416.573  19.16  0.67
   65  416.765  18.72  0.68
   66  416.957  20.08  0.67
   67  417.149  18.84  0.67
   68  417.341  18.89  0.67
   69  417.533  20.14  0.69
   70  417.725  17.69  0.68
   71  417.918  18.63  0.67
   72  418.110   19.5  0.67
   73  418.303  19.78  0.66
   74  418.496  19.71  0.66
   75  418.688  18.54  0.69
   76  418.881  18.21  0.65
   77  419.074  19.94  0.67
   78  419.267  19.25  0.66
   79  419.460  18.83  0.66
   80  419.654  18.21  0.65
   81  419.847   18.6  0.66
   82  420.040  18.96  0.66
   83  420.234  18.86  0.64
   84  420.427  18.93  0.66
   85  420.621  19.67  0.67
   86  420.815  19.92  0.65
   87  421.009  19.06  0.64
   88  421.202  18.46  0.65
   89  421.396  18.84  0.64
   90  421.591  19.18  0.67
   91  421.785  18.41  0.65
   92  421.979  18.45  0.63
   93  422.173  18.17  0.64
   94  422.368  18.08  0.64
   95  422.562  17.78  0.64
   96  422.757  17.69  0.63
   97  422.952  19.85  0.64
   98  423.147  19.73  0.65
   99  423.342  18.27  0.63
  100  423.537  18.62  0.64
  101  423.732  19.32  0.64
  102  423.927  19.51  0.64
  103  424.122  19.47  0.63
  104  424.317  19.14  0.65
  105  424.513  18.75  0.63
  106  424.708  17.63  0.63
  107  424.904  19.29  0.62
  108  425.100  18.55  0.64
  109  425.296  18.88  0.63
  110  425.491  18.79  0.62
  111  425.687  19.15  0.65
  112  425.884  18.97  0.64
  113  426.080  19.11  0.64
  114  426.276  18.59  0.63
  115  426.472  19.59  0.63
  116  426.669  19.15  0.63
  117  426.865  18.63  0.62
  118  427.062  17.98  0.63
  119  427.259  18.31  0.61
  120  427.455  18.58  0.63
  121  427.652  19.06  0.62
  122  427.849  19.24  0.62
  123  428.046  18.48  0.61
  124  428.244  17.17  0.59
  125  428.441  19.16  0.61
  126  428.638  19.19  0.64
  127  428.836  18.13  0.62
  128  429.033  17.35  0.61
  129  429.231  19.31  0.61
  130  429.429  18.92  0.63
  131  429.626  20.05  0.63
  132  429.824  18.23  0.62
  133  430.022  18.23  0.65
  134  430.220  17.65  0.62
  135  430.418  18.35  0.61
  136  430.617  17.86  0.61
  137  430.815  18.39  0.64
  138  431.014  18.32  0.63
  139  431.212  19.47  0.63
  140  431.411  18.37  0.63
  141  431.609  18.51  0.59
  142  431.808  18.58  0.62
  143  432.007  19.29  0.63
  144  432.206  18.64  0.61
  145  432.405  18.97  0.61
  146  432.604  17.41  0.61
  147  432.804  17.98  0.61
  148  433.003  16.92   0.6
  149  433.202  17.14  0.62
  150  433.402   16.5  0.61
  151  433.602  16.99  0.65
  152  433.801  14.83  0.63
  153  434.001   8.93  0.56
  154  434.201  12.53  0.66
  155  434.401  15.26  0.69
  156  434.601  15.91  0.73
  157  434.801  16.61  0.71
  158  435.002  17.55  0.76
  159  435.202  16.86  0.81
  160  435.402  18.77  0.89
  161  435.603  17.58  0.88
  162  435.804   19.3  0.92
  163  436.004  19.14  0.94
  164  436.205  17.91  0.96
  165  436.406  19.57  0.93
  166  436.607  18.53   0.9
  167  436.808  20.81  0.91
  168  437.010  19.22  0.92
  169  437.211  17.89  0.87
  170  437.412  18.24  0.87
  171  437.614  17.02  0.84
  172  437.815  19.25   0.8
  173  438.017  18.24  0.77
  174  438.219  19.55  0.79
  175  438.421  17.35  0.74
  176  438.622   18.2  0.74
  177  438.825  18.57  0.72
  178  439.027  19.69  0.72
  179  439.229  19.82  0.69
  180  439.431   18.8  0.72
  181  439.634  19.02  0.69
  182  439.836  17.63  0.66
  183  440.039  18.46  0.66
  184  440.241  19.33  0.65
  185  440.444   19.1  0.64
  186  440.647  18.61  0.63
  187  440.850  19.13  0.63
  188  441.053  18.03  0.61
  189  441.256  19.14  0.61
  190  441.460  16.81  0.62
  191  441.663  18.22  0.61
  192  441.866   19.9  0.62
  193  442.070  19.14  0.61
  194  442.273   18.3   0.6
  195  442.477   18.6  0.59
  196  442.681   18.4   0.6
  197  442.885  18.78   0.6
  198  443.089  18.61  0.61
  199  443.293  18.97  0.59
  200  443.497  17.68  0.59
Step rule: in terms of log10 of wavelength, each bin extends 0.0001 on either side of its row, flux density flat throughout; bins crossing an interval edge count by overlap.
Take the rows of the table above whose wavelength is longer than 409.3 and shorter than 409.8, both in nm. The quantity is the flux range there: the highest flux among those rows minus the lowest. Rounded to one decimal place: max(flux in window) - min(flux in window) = 1.4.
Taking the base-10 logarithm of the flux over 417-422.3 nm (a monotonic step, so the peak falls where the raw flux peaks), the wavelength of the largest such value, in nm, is 417.533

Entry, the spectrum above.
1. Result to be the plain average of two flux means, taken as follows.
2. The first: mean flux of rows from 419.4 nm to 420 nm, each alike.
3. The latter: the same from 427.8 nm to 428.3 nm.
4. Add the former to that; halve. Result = 18.4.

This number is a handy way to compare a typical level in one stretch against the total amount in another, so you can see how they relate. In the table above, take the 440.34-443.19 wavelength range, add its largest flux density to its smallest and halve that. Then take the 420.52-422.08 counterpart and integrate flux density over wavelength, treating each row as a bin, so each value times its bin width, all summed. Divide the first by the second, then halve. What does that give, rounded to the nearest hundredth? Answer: 0.31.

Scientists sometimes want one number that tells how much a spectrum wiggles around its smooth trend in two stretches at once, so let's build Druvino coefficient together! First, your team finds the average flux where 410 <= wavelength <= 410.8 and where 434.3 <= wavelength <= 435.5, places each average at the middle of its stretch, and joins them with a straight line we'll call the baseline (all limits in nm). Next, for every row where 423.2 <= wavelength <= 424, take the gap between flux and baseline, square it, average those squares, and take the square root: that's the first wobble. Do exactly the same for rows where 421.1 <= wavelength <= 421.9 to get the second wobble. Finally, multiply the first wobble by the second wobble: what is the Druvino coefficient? 11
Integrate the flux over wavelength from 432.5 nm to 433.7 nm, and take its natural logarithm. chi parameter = 3.02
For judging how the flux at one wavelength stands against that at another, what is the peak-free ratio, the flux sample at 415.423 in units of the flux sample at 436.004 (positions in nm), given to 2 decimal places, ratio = 0.98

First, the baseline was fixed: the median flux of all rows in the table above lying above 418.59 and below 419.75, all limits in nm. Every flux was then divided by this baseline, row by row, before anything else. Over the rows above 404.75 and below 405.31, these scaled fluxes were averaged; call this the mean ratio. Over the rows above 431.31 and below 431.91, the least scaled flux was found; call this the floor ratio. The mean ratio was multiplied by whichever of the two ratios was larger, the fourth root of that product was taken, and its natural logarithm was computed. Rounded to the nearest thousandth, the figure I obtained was 0.013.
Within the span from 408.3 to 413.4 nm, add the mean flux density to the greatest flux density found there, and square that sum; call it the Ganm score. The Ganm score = 1419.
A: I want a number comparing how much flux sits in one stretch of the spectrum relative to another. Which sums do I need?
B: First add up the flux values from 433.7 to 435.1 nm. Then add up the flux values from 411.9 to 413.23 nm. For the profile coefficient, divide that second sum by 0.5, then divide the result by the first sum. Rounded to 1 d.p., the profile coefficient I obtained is 2.6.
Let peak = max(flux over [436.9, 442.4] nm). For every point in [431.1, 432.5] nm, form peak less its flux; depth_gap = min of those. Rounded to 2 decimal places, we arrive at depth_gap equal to 0.43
